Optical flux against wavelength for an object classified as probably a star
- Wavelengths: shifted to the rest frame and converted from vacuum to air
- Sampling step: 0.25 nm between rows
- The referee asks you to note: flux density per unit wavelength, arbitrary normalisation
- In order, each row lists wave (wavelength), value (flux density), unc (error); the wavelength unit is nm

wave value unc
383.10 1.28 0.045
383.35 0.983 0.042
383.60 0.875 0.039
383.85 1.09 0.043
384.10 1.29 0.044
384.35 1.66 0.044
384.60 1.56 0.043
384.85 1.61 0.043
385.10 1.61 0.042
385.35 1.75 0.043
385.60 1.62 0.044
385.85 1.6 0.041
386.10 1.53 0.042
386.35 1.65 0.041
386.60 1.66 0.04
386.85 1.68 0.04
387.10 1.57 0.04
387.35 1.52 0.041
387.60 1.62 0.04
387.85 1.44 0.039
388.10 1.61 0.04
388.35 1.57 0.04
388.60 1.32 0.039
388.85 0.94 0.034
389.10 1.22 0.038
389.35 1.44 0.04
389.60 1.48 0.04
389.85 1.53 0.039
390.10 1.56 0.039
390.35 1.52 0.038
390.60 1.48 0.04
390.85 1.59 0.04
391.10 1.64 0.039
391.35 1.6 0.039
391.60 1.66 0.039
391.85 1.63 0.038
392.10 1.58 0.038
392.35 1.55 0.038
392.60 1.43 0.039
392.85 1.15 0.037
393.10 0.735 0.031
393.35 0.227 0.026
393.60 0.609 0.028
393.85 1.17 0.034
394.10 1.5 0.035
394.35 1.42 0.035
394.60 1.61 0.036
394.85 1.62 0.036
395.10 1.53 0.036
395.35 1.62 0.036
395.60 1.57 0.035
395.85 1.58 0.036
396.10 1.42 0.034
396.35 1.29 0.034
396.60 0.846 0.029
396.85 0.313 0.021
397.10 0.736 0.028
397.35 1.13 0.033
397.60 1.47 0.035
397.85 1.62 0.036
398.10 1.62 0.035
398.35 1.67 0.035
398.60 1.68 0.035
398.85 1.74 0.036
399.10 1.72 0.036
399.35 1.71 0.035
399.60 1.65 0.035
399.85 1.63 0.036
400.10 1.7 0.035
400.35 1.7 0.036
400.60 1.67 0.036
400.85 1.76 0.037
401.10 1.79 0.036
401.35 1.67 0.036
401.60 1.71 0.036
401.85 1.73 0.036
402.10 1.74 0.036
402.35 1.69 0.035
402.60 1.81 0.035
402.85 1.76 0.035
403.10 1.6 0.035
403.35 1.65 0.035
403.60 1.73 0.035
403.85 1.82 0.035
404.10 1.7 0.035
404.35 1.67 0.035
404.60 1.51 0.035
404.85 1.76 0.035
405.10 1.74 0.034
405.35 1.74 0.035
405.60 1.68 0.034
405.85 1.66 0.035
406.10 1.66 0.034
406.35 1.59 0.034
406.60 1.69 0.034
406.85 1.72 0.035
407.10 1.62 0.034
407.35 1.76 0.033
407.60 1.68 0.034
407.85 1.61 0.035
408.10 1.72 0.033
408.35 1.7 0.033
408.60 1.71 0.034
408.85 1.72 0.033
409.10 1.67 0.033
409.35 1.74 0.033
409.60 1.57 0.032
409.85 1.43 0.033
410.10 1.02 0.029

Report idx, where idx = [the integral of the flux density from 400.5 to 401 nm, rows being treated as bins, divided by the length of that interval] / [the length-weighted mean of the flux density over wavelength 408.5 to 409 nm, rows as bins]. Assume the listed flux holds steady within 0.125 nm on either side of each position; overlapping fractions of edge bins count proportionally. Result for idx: 1.00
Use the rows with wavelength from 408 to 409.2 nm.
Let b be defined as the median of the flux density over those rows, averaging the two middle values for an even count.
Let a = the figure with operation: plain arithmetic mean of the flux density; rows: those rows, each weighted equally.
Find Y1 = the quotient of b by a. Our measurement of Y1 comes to 1.00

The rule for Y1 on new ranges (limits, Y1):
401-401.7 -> 0.99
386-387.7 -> 1.01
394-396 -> 1.01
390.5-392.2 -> 1.00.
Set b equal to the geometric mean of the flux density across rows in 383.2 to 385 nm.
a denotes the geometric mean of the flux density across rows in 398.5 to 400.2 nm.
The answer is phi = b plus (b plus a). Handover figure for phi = 4.2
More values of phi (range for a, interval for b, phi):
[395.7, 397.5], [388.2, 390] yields 3.6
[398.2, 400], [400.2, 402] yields 5.1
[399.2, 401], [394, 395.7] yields 4.8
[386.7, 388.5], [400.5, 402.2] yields 5.0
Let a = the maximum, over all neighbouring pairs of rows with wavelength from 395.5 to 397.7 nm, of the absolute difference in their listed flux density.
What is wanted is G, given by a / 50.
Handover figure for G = 0.011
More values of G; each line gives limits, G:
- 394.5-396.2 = 0.003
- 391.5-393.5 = 0.010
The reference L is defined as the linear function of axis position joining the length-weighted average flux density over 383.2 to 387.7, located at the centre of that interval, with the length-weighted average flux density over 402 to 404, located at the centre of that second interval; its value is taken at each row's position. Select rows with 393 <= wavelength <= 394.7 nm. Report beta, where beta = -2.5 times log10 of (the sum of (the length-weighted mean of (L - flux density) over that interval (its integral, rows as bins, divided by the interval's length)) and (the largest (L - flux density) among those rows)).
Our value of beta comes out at -0.7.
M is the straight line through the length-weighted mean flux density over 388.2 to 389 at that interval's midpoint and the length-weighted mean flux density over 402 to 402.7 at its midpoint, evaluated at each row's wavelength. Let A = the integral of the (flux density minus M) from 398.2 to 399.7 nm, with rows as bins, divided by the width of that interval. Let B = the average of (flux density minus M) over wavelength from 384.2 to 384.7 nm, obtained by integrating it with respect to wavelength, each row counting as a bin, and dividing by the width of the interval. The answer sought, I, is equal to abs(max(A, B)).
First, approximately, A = 0.063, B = 0.45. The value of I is 0.45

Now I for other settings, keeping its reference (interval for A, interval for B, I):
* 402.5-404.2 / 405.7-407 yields 0.05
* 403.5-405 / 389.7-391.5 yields 0.21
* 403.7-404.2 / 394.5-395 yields 0.12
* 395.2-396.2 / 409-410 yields 0.03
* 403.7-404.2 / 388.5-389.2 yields 0.04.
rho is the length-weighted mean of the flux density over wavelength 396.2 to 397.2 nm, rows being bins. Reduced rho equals 0.81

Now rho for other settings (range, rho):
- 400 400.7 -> 1.69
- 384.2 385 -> 1.60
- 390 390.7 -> 1.52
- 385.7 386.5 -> 1.60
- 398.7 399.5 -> 1.72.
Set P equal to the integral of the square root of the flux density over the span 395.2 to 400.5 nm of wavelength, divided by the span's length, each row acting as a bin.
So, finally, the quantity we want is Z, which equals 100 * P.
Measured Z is 119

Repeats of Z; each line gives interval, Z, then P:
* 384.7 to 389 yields 124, 1.24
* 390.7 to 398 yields 112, 1.12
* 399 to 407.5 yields 130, 1.30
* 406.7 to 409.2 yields 130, 1.30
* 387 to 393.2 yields 120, 1.20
